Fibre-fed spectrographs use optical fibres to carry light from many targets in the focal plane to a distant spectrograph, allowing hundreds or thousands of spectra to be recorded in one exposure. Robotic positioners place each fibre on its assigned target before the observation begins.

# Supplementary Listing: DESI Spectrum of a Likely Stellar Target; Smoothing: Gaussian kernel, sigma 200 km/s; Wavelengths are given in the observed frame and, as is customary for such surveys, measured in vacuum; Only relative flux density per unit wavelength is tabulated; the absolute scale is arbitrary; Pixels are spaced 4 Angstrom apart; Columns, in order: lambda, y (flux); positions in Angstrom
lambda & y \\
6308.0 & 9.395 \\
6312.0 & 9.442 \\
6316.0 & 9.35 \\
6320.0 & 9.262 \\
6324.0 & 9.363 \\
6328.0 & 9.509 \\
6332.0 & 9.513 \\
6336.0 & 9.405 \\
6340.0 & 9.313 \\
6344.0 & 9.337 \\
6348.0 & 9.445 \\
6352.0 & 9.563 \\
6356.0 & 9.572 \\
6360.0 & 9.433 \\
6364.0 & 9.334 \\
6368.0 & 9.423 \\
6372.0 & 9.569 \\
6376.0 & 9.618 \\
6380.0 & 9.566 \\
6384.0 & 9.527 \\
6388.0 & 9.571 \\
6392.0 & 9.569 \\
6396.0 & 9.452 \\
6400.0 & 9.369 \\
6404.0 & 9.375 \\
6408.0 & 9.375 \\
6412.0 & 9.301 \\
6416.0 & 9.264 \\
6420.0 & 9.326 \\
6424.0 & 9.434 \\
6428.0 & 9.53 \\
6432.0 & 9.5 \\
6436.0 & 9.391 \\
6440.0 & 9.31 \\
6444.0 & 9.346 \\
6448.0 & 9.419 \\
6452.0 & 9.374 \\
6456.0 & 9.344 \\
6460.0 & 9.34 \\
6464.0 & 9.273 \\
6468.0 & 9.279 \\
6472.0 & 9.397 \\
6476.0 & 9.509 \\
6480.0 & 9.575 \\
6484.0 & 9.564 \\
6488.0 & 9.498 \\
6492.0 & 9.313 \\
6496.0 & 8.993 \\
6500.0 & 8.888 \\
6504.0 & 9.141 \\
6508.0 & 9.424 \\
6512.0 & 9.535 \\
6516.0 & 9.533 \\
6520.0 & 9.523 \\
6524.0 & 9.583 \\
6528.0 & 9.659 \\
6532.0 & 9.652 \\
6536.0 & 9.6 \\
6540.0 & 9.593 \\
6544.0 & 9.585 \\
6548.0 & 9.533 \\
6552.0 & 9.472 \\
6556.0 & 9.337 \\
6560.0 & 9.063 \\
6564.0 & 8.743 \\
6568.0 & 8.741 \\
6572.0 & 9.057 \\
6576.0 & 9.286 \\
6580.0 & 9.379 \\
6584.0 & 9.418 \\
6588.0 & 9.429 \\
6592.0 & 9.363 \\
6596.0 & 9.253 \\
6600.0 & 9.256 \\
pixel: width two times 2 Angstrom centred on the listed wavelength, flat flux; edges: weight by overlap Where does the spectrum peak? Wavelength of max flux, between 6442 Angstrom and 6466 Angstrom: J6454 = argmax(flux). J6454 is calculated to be 6448.0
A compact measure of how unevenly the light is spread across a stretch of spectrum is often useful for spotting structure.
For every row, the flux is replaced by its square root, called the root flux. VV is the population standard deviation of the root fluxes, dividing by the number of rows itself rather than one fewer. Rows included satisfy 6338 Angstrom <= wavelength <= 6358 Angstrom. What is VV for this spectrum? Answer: 0.018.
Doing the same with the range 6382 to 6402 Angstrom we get 0.013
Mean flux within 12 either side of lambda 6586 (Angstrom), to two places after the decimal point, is 9.35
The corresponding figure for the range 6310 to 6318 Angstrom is 9.40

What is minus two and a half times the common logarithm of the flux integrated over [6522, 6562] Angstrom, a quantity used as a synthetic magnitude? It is -6.450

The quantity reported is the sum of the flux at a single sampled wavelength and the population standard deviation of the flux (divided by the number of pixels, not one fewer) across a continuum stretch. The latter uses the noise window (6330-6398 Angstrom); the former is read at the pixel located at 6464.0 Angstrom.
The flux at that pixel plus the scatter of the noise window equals 9.37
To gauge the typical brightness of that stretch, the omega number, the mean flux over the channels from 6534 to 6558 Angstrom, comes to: 9.52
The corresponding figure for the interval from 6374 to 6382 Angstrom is 9.59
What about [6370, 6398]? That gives 9.55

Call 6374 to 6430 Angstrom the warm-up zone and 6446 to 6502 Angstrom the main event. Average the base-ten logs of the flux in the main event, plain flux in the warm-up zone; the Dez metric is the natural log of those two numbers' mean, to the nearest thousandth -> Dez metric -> 1.650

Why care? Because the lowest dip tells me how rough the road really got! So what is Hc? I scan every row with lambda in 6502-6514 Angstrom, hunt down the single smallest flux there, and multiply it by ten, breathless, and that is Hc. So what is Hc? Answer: 91.4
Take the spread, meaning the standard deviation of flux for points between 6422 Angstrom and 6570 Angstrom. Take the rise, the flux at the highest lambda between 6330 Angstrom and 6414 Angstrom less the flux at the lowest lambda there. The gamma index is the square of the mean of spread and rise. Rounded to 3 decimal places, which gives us 0.000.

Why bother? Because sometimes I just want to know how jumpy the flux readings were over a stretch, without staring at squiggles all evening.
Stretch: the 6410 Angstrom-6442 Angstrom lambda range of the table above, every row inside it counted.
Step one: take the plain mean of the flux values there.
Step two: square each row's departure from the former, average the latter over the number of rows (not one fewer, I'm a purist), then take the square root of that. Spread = 0.092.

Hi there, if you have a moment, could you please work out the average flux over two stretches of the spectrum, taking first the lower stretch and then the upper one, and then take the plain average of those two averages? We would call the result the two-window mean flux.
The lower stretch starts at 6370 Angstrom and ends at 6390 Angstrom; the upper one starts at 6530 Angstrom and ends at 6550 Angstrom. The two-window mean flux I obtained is 9.58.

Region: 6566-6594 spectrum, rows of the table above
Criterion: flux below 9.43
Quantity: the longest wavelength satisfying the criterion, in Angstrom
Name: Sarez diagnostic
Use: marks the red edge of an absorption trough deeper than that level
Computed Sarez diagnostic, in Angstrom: 6592.0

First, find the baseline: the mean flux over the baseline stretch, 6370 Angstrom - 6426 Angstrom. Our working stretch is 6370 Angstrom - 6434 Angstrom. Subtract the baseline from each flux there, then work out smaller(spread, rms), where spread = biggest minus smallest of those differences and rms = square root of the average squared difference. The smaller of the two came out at 0.109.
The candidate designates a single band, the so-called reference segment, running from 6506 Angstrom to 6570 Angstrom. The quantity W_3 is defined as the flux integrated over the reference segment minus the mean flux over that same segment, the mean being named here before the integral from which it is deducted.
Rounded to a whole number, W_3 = 593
